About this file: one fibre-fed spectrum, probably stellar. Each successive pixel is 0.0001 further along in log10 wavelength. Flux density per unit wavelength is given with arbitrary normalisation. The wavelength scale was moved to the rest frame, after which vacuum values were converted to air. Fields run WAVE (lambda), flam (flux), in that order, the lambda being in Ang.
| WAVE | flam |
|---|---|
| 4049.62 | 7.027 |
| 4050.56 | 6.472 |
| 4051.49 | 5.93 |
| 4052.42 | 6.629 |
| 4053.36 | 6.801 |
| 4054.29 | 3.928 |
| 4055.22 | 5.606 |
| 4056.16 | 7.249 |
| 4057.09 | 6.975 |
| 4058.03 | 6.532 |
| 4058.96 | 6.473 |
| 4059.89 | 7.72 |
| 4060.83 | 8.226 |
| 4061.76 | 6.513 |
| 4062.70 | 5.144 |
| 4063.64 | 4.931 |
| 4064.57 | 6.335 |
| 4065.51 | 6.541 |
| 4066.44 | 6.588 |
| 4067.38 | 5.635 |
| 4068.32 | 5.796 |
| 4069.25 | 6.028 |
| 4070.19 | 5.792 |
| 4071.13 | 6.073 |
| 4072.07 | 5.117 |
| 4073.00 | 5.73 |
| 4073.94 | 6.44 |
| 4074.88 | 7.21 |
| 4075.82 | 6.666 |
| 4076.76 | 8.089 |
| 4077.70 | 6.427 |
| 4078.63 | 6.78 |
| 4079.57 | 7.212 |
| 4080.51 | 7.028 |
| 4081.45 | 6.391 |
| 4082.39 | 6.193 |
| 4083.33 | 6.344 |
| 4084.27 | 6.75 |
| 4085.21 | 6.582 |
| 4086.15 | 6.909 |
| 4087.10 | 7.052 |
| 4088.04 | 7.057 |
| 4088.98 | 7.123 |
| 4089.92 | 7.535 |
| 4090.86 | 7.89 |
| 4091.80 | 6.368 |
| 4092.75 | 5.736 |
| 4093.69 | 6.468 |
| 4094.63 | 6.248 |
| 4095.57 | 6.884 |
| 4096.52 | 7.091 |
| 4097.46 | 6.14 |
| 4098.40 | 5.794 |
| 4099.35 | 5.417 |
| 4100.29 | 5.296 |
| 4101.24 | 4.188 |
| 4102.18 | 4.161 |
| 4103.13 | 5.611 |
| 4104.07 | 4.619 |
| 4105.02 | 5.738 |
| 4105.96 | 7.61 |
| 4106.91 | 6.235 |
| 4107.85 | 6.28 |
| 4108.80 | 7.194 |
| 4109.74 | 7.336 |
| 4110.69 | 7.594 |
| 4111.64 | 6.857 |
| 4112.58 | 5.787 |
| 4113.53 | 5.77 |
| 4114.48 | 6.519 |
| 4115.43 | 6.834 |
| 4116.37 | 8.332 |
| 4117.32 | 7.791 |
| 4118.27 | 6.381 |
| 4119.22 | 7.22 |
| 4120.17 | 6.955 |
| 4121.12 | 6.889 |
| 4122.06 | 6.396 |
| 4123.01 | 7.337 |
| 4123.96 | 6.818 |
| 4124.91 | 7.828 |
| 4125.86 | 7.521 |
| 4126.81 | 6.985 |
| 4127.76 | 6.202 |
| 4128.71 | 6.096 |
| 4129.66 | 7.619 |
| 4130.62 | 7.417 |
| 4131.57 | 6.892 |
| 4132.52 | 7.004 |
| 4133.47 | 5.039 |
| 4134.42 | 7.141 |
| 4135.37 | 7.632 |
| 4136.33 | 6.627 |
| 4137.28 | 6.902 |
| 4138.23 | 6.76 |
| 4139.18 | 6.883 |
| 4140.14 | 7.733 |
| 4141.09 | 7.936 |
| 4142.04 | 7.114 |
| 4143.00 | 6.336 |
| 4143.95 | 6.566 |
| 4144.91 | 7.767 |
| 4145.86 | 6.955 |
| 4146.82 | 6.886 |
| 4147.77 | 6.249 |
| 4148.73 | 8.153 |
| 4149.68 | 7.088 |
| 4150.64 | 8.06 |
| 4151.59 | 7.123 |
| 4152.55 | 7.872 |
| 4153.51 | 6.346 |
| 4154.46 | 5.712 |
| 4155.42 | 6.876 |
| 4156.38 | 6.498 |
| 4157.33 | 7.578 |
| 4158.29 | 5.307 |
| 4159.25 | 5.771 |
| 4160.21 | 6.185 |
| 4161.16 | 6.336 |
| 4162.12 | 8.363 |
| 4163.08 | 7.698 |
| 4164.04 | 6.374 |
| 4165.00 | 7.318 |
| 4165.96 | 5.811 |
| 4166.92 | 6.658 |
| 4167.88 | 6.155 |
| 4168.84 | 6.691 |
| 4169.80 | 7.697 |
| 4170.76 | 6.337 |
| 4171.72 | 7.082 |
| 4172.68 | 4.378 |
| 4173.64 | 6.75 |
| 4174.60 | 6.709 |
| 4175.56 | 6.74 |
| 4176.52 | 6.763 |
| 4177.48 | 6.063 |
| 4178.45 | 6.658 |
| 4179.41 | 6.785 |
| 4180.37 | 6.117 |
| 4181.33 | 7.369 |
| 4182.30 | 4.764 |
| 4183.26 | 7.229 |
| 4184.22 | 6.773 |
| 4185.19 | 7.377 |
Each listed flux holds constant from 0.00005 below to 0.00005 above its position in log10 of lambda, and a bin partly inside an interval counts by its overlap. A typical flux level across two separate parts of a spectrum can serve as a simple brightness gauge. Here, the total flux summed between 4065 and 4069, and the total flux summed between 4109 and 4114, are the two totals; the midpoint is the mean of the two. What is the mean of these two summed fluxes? 29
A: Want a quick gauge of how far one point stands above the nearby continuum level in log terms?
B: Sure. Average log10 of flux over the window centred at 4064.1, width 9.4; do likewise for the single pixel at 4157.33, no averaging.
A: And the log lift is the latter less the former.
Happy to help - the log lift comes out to 0.082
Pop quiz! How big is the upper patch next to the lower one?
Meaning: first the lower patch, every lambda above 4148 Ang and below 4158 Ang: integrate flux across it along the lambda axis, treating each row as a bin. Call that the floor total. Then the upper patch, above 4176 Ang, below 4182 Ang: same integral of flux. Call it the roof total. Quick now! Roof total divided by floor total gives 0.56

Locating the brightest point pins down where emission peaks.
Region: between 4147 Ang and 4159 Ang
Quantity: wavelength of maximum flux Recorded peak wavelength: 4148.73 Ang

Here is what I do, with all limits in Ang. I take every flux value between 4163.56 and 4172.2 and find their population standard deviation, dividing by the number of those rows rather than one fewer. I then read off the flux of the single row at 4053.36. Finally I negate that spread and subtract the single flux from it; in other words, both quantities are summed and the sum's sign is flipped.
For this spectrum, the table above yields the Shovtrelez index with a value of -7.36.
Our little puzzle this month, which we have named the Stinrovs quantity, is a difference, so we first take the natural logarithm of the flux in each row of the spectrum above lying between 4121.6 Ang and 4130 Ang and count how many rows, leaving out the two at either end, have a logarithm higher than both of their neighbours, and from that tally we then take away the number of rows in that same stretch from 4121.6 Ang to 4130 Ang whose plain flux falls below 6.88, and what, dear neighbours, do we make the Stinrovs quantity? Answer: -2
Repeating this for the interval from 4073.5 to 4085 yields -5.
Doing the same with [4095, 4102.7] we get -5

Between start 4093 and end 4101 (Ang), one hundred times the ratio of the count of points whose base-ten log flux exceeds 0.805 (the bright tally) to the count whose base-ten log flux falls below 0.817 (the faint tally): 50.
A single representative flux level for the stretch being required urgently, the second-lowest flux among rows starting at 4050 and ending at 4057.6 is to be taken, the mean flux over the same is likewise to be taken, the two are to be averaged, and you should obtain 5.90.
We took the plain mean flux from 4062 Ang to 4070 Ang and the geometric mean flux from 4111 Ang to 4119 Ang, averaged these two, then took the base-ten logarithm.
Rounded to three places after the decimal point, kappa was 0.800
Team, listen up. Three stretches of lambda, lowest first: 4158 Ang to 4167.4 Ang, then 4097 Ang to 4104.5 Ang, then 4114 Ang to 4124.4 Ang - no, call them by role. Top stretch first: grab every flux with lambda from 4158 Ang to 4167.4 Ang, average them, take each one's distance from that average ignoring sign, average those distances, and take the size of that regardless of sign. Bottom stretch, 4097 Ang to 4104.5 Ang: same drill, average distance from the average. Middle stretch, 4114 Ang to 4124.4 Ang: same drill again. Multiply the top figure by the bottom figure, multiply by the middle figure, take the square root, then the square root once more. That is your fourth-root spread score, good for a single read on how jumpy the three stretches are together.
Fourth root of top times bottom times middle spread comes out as 0.678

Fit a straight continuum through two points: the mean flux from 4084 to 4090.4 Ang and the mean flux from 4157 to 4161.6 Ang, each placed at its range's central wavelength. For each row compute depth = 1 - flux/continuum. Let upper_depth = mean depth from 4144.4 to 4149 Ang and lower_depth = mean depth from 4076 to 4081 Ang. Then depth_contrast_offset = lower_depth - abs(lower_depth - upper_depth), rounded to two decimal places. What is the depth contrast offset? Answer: -0.13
